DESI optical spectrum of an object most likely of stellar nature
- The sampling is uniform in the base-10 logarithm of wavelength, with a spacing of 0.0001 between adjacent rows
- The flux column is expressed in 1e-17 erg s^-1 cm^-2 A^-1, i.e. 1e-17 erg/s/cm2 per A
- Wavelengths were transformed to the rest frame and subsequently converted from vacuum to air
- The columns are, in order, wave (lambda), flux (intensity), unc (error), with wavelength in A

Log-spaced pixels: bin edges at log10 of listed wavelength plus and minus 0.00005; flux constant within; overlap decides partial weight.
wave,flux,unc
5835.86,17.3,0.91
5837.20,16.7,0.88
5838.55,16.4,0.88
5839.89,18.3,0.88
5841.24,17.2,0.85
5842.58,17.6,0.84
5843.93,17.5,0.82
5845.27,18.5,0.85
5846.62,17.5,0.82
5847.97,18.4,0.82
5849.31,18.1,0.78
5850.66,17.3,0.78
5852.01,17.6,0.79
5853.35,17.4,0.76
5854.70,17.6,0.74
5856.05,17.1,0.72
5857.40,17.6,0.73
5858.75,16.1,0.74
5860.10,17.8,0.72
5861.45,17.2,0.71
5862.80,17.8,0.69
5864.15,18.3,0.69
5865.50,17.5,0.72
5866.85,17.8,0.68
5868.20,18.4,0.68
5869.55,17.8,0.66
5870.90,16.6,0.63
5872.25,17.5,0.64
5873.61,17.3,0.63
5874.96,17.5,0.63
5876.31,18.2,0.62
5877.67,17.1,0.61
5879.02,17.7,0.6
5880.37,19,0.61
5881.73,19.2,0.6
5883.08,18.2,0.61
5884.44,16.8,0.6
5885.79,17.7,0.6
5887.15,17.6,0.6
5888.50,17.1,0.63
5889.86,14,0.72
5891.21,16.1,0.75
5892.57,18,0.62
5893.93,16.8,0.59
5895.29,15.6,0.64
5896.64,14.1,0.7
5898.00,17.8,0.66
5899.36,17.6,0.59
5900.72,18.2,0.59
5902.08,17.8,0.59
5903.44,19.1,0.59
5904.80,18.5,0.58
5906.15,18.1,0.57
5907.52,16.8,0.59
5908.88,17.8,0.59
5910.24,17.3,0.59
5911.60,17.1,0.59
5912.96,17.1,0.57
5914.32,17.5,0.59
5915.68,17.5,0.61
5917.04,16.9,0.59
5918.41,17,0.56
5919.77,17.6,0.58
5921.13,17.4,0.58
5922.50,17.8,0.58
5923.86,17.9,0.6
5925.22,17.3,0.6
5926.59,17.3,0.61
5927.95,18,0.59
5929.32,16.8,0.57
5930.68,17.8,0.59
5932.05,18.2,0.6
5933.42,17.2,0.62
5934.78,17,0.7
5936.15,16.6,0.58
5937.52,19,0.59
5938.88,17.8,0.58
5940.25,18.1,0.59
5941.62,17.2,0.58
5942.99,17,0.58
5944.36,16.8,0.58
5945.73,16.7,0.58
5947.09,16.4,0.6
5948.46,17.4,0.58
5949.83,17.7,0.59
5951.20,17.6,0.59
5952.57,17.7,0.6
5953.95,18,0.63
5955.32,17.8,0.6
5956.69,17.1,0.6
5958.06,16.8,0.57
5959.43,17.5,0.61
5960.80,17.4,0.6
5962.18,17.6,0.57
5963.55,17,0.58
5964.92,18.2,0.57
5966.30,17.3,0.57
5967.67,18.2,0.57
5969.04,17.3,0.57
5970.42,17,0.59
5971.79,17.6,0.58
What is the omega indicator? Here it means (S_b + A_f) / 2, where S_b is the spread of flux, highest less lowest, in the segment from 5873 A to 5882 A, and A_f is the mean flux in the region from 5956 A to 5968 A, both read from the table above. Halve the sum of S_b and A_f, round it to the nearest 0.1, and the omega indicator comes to 9.8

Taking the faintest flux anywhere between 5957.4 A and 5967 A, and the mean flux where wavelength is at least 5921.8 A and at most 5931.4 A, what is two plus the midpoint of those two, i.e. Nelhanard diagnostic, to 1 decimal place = 19.2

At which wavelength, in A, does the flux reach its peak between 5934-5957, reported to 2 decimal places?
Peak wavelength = 5937.52 A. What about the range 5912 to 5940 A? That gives 5937.52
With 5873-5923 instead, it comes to 5881.73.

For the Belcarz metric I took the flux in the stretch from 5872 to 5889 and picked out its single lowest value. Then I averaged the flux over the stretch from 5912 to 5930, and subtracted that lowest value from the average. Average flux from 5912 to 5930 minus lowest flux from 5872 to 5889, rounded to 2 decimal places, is 0.59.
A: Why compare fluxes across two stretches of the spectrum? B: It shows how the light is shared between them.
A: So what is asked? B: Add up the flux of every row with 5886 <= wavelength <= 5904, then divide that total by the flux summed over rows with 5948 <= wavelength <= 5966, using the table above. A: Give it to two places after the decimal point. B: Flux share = 0.96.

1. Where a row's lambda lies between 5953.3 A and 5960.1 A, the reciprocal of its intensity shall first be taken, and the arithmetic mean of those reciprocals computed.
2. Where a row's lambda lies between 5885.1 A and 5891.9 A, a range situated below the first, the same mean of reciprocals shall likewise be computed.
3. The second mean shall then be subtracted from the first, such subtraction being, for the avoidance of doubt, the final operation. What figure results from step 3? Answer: -0.004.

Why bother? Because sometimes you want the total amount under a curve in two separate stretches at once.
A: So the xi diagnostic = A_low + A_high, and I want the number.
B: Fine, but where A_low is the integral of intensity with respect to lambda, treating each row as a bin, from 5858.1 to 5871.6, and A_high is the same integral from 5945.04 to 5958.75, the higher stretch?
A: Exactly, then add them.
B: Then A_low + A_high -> 474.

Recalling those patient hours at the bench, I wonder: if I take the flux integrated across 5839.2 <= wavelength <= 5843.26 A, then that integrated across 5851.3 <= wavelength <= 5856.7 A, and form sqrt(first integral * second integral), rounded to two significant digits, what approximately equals 82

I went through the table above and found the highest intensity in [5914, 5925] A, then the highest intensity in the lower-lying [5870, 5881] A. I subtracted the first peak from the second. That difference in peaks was 1.1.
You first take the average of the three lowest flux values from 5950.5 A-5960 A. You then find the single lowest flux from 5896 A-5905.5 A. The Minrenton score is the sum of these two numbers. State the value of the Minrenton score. 31.2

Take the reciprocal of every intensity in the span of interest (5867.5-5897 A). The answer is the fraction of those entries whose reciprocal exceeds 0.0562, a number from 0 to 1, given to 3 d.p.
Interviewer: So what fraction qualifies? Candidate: 0.682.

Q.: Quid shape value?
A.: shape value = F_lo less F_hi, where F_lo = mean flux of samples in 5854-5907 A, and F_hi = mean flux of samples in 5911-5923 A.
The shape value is 0.1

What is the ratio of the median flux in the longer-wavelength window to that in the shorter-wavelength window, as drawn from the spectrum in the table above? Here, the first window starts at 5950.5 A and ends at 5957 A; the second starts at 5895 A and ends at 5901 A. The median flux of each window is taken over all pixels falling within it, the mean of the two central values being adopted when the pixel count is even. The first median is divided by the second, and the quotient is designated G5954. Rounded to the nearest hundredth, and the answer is 1.01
